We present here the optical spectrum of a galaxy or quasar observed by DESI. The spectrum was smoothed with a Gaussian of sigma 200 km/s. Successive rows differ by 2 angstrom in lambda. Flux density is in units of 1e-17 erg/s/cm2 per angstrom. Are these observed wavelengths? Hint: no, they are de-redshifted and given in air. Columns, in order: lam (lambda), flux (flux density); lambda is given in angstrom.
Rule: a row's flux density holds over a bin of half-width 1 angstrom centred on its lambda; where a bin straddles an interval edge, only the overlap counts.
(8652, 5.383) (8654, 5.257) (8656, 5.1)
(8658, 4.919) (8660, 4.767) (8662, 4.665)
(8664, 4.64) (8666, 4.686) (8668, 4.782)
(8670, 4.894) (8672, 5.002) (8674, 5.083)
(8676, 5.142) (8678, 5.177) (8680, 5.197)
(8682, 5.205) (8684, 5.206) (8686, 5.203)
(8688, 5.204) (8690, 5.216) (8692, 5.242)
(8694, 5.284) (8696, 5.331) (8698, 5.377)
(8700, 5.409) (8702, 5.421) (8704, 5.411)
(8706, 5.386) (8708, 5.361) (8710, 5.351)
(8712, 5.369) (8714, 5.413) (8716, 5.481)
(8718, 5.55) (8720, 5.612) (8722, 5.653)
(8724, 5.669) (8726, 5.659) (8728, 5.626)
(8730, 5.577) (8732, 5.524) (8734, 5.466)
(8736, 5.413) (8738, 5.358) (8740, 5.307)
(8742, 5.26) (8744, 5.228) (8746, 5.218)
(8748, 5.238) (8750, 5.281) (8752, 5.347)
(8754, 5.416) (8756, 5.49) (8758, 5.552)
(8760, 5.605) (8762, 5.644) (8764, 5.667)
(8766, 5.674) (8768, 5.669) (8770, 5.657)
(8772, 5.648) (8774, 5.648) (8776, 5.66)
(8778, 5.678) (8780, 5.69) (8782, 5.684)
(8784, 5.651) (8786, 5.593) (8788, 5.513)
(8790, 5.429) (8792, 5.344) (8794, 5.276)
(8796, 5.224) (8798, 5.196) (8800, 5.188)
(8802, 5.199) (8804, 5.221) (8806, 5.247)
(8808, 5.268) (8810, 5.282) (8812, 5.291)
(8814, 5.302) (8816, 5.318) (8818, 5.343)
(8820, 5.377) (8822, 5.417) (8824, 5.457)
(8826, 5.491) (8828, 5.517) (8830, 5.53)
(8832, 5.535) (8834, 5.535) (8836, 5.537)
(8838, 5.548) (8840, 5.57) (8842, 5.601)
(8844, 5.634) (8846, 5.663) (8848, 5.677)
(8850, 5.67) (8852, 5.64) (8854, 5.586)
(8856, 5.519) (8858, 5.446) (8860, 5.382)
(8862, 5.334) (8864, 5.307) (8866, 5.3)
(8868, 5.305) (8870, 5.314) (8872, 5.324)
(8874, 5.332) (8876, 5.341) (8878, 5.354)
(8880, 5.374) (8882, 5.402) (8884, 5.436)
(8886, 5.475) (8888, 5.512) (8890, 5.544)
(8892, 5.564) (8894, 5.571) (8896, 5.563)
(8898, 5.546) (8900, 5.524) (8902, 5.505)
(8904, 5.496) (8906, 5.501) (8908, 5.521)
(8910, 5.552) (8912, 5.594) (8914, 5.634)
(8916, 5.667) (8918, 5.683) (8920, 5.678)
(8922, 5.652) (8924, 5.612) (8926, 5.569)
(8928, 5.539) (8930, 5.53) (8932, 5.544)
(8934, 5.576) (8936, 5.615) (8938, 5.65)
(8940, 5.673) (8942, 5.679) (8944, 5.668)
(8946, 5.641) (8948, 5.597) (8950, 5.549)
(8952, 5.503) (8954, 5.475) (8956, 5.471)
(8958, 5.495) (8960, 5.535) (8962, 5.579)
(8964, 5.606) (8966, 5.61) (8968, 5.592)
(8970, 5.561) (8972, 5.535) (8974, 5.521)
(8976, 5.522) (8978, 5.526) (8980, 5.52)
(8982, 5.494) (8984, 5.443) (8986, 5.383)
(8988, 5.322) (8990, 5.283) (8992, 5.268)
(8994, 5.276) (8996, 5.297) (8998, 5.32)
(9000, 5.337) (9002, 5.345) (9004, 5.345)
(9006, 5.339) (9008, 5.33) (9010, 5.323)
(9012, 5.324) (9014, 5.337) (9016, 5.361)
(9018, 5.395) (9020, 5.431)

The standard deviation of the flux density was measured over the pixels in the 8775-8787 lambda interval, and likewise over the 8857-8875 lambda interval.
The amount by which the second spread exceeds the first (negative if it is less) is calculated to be 0.01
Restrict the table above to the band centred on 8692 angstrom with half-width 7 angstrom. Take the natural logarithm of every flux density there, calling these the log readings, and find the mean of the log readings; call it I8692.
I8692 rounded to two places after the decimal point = 1.66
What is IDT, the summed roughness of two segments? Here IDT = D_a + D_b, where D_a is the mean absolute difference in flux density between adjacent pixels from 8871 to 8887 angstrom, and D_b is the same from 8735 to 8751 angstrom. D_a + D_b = 0.058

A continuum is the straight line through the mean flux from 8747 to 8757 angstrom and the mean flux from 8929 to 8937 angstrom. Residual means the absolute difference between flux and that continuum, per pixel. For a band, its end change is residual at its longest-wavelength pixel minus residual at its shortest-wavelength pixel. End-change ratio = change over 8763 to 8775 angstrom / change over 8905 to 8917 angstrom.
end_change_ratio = -0.35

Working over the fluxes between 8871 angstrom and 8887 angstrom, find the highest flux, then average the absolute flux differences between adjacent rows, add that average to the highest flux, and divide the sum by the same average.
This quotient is 255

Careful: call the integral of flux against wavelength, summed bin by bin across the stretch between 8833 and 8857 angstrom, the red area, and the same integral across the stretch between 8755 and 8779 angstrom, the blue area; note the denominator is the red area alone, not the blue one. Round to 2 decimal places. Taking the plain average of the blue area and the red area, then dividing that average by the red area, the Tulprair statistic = 1.00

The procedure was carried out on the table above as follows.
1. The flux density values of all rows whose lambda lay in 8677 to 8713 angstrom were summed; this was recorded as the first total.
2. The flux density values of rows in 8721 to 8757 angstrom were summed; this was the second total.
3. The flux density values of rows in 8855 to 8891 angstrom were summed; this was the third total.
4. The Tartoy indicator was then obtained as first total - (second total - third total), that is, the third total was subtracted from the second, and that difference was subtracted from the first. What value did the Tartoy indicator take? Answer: 95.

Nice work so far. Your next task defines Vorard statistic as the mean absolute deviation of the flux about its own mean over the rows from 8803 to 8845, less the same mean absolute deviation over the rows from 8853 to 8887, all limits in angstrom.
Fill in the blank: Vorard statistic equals 0.051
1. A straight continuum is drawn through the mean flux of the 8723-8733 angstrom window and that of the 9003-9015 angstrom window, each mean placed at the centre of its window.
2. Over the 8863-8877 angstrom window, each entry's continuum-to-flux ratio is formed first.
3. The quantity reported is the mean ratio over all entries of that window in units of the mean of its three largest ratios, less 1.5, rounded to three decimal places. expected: -0.503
